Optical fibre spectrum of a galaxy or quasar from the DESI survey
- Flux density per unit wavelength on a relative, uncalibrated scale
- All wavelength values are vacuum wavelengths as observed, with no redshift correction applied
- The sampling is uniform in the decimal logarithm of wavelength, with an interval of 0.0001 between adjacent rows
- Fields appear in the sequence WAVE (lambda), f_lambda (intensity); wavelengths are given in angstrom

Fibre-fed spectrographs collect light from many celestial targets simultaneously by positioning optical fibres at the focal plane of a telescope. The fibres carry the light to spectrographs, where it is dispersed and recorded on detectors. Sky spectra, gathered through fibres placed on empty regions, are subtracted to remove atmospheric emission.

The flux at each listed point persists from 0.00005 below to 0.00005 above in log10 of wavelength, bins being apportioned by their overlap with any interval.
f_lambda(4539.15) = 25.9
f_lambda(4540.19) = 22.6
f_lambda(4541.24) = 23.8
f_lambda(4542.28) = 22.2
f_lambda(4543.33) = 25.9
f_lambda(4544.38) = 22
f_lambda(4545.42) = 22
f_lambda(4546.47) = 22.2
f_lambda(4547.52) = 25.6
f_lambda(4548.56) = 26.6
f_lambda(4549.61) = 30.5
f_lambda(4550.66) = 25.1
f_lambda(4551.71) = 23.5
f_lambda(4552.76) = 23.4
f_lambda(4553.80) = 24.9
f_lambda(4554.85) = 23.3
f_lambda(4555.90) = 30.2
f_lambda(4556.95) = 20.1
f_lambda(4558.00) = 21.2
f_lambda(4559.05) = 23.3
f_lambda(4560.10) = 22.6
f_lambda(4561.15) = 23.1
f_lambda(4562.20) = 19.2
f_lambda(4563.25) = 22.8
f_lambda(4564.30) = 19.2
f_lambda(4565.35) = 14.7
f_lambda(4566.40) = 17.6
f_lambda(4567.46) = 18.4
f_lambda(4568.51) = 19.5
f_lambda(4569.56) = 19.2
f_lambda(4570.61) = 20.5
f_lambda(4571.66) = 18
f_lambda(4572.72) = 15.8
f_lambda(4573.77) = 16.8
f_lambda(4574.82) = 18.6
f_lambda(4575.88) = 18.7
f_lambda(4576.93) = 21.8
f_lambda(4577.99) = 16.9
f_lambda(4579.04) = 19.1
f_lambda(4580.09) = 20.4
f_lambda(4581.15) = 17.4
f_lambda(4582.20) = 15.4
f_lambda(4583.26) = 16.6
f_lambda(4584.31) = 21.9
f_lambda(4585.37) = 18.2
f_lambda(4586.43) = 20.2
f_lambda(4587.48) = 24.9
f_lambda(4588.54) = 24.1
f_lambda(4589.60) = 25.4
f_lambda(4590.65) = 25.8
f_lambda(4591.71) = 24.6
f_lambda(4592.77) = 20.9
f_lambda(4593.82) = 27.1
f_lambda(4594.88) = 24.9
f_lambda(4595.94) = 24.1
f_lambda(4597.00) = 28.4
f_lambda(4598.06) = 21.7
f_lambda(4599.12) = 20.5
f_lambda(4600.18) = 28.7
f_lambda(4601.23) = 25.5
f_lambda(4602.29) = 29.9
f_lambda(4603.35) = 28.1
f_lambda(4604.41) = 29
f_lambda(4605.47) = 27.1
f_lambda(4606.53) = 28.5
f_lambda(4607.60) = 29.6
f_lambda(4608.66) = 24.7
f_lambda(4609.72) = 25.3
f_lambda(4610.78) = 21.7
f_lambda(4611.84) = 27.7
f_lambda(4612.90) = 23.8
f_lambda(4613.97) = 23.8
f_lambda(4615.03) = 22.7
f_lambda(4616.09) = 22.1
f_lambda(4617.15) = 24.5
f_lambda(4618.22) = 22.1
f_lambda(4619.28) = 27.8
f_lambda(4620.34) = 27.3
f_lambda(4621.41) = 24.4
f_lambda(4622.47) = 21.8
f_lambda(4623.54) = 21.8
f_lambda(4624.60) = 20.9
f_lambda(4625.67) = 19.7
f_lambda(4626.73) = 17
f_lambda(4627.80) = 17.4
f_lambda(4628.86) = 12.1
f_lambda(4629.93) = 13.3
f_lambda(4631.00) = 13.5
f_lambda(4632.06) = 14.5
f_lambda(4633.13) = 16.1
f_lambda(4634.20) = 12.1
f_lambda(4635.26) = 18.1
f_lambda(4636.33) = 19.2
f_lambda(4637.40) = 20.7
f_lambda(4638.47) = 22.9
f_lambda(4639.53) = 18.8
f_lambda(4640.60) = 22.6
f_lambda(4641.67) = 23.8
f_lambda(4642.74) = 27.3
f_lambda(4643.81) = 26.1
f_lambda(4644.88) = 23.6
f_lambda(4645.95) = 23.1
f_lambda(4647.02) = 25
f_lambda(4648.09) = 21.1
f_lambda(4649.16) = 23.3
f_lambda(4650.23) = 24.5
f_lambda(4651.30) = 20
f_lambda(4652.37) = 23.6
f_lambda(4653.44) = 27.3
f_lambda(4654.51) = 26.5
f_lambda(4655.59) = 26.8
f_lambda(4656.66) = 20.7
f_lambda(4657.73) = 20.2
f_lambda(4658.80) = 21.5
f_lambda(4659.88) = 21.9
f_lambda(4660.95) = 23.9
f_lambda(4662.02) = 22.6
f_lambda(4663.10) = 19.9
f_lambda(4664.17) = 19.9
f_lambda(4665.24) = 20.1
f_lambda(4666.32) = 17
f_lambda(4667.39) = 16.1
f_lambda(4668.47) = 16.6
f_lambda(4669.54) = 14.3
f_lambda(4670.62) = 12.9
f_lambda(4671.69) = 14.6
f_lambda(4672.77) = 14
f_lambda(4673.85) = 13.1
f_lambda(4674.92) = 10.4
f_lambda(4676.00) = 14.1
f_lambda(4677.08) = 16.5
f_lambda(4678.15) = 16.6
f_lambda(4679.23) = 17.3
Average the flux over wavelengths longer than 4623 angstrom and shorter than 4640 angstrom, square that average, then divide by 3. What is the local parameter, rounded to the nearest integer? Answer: 101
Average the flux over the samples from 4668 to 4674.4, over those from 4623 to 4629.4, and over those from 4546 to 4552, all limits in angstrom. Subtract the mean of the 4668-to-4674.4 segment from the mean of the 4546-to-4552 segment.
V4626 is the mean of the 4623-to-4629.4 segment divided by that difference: 1.6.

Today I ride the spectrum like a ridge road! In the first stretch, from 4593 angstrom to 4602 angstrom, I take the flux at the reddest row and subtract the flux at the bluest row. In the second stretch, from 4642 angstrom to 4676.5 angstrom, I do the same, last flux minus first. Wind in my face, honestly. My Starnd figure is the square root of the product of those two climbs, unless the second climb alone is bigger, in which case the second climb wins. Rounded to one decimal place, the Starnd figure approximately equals 4.6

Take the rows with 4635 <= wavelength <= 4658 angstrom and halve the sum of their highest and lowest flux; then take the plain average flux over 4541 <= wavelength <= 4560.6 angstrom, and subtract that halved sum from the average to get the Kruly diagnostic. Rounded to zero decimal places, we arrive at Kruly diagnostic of 1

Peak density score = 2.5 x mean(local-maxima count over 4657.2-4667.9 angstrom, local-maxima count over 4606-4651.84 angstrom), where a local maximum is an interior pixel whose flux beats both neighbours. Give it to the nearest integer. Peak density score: 16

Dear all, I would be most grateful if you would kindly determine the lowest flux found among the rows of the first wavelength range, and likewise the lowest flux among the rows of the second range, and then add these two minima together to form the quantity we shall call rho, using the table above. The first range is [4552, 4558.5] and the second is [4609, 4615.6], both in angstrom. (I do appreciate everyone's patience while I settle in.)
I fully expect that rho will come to 42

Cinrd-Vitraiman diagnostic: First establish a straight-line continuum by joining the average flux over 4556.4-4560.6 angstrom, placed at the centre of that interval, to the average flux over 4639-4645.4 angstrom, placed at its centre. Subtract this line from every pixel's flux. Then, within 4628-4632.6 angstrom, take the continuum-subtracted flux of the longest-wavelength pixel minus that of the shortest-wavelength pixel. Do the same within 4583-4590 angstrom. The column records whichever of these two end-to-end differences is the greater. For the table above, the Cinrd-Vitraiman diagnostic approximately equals 9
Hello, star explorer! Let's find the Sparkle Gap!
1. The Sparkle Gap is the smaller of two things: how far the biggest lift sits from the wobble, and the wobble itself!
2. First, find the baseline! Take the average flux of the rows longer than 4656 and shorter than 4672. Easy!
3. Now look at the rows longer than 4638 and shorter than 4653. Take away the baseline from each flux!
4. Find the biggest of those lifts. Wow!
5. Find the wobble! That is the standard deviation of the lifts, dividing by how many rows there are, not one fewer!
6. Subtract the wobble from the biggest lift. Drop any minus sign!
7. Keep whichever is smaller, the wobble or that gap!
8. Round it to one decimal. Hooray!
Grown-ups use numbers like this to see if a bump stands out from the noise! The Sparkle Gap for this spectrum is 2.2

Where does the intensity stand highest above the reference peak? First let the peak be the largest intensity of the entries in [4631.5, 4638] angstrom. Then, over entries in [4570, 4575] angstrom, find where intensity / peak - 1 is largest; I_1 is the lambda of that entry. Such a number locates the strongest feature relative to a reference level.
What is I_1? 4570.61 angstrom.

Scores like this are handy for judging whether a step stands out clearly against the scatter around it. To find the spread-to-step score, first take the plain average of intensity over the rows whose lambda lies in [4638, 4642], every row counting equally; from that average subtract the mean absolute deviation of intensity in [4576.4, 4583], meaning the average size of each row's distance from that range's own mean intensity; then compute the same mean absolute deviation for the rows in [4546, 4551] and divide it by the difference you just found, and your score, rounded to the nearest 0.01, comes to 0.10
